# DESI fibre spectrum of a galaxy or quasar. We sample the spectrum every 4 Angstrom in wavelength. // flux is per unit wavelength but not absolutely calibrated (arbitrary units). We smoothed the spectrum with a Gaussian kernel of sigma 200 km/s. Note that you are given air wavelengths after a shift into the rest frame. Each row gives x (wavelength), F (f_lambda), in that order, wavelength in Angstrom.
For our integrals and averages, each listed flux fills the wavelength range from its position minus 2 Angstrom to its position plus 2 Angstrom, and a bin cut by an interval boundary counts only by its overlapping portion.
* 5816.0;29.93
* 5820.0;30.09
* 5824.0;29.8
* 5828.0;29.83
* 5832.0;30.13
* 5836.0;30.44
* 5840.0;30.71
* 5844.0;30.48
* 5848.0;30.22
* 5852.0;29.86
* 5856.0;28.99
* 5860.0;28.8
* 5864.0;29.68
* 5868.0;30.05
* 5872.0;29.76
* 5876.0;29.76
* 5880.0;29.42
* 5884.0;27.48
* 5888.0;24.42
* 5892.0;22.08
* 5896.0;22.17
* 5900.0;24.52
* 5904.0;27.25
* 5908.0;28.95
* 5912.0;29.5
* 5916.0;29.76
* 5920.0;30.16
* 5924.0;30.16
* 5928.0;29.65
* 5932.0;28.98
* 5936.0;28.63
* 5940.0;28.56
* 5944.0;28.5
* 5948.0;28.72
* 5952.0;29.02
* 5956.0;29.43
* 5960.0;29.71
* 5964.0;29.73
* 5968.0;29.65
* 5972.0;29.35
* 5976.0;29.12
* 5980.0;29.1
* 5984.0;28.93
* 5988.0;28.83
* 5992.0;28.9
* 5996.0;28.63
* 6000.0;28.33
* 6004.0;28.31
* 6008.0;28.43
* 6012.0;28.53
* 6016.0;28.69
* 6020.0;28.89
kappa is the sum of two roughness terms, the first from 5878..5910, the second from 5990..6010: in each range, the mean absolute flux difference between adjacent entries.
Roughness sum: 2.2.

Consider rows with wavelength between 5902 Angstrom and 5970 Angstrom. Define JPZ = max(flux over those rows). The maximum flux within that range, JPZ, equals 30.16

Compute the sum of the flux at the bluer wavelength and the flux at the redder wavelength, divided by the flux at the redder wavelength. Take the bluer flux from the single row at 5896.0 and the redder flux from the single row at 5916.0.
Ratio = 1.74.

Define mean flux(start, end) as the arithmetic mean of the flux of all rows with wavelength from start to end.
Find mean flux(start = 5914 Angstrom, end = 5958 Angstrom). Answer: 29.2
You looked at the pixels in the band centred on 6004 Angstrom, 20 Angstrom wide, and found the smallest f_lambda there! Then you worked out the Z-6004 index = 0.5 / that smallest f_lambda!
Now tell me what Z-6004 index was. 0.0177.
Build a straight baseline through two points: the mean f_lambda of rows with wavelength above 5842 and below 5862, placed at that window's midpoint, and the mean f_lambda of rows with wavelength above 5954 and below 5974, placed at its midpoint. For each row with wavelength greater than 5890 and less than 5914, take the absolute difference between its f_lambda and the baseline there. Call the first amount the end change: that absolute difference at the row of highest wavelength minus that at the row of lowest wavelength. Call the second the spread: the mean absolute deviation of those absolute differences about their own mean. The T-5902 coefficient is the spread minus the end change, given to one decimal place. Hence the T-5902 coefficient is 10.3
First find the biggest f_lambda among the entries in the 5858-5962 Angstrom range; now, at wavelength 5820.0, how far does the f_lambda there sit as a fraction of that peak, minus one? 0.00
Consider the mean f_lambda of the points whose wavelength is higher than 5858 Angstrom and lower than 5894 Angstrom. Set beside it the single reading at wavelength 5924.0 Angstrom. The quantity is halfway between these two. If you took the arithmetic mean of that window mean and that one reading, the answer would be 29.0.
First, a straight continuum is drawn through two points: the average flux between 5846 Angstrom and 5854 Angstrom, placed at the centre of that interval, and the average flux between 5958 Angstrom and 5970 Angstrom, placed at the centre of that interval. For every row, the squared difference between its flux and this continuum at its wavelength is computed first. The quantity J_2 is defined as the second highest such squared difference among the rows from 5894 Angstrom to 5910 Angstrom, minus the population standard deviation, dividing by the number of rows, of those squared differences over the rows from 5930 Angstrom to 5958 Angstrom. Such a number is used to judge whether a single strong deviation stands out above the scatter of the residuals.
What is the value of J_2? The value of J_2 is 28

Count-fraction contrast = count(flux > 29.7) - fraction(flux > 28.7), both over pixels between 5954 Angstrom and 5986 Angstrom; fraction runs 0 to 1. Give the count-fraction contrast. 1.0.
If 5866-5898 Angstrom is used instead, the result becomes 2.5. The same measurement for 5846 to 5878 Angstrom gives 4.0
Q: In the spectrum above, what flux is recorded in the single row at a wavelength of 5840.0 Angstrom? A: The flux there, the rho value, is 30.71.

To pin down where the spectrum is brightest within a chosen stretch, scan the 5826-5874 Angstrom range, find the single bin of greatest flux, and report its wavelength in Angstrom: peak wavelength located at 5840.0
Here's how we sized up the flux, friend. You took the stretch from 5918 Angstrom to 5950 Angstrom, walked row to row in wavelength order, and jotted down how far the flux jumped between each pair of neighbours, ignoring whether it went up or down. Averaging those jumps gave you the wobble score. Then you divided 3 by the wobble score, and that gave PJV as 11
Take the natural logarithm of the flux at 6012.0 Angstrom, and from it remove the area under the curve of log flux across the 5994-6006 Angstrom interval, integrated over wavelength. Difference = -36.8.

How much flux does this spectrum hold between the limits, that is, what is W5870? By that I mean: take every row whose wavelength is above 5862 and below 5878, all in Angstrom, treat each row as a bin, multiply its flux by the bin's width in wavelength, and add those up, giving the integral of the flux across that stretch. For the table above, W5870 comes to 477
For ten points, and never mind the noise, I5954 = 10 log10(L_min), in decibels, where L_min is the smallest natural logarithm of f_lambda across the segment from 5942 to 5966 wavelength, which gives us 5.25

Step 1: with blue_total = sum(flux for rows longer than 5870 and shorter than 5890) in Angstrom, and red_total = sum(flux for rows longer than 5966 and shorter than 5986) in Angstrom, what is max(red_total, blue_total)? 146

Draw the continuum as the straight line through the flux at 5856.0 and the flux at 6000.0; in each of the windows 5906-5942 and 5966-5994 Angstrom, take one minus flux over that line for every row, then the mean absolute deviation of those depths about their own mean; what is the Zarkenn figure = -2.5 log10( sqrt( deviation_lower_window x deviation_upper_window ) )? 4.9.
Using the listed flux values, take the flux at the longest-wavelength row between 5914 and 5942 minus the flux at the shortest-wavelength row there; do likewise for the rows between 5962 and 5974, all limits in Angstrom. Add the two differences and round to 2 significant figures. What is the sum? -1.6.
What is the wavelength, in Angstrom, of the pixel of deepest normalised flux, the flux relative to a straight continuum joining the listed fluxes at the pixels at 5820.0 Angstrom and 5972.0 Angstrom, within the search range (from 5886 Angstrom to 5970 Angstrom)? 5892.0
